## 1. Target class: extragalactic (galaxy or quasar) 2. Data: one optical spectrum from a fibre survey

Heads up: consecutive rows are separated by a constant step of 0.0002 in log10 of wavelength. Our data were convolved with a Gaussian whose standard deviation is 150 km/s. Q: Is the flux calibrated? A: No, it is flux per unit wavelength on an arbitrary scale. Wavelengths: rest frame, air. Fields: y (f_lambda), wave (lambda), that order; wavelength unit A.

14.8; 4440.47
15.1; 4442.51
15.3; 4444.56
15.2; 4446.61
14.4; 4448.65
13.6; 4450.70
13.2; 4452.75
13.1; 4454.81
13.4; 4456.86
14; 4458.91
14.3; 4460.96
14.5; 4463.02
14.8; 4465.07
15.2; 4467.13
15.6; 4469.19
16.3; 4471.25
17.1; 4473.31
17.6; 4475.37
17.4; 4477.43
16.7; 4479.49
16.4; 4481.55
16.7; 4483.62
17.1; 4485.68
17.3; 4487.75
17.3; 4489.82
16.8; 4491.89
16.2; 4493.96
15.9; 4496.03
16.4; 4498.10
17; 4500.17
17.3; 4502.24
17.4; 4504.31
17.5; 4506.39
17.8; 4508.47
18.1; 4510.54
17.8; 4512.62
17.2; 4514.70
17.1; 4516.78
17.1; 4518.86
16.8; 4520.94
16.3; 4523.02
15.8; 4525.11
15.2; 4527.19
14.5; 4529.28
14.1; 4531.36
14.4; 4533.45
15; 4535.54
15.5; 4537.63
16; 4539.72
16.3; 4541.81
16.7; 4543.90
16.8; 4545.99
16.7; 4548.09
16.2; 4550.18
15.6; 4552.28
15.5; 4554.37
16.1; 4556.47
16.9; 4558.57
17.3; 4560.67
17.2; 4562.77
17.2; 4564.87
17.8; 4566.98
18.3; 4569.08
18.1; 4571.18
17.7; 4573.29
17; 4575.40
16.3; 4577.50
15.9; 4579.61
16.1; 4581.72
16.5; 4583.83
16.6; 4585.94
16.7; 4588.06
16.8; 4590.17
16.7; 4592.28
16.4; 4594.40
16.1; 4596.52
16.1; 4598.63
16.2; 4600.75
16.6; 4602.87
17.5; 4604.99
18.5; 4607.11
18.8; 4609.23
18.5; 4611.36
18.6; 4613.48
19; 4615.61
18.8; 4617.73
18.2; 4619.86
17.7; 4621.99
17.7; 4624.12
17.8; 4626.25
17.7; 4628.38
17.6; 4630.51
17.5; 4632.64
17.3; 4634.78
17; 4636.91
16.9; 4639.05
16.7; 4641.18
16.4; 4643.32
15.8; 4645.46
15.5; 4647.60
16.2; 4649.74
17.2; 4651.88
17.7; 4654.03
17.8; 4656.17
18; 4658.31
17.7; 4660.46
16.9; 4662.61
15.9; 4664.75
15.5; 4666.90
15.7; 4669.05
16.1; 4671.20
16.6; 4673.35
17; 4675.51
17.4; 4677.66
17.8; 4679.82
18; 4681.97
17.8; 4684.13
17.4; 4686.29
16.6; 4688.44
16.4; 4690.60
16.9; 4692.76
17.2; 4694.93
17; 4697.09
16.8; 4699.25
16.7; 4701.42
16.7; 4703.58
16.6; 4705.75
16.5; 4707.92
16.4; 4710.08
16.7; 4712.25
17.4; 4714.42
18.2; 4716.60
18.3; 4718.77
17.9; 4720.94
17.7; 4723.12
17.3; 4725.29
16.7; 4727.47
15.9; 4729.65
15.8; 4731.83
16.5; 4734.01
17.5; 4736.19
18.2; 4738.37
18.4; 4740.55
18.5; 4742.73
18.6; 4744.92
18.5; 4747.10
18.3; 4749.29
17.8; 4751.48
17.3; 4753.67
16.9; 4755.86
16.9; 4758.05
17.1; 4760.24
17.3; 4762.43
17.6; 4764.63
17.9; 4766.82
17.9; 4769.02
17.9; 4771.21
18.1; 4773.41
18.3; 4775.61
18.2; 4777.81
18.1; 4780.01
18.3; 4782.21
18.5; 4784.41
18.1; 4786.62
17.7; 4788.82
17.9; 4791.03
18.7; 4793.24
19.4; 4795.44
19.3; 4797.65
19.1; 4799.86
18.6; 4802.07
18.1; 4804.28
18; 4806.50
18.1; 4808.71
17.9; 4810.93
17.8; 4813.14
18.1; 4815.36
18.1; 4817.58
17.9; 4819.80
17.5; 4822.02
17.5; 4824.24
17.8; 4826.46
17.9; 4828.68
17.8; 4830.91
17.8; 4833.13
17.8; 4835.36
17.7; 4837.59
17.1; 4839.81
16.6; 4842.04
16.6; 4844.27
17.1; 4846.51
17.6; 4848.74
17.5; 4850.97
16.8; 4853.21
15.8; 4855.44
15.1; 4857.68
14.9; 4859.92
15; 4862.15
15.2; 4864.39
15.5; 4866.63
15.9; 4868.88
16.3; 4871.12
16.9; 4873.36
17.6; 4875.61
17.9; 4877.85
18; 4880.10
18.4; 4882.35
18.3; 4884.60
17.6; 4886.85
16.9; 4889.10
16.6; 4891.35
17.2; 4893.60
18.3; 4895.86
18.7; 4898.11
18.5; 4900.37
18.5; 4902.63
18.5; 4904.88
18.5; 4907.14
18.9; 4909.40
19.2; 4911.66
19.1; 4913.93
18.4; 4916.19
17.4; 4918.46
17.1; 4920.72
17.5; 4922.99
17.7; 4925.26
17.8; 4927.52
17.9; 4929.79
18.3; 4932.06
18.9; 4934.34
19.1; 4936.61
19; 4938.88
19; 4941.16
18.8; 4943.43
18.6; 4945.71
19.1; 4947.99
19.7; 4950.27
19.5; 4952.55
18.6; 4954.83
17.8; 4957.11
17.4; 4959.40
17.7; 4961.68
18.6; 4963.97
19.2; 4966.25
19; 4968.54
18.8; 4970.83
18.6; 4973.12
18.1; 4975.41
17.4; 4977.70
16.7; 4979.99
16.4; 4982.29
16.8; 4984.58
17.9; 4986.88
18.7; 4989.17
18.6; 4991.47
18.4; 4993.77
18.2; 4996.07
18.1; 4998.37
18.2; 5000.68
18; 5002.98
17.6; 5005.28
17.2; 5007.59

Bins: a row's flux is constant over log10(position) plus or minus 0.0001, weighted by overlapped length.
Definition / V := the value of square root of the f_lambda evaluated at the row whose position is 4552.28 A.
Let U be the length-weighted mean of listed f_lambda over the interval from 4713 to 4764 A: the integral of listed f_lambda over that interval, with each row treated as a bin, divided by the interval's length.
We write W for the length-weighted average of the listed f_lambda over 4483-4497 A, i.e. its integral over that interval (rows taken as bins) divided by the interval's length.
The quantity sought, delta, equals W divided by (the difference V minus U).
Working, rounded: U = 17.5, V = 3.95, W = 16.8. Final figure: -1.24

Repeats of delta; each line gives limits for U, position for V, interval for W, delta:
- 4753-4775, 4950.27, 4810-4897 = -1.31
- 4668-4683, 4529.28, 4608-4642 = -1.36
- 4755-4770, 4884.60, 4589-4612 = -1.30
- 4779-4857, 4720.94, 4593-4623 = -1.30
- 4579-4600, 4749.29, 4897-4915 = -1.55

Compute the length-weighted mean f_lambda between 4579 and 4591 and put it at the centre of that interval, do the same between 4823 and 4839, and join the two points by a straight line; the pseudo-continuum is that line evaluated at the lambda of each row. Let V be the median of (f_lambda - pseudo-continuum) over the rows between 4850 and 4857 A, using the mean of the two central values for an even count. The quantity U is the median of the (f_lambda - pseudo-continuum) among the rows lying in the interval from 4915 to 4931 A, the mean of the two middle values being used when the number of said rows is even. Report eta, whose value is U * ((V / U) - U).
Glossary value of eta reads -1.4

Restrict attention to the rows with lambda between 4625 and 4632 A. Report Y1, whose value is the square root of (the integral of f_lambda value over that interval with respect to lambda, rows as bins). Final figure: 11.1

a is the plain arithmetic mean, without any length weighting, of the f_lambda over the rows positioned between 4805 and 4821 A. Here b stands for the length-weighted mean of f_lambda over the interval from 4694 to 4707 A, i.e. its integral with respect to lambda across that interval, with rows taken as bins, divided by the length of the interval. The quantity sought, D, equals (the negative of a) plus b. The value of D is -1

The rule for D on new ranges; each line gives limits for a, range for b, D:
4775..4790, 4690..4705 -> -1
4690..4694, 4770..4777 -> 1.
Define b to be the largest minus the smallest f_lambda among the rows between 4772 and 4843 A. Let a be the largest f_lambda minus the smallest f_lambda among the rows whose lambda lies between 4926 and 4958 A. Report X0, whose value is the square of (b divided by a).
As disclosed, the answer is 2.2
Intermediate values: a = 1.90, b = 2.8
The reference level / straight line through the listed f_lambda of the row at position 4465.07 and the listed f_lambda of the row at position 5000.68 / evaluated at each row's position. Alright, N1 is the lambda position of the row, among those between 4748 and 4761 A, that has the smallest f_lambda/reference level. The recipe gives 4758.05 A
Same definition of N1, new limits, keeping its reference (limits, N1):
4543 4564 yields 4554.37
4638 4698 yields 4666.90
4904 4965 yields 4920.72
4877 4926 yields 4891.35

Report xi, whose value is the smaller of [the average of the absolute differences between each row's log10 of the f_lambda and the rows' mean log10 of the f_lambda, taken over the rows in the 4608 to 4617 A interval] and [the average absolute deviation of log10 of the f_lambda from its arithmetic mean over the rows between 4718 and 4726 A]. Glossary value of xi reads 0.004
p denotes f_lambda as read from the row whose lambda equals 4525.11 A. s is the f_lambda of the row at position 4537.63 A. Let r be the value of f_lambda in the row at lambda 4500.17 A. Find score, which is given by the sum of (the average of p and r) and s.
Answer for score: 31.9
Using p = 15.8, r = 17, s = 15.5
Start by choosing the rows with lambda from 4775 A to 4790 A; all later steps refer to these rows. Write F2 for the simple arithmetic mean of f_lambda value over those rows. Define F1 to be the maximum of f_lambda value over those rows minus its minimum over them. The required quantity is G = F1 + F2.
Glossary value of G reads 19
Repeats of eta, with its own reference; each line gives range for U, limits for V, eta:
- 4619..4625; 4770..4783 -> -0.4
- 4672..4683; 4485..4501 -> 0.7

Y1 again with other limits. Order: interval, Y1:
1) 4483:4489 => 10.1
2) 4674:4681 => 11.0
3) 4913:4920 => 11.3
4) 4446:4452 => 9.3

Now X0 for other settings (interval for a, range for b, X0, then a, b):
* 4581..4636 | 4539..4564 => 0.4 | 2.90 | 1.8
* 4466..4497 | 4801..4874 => 2.4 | 2.40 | 3.7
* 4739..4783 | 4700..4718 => 1.1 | 1.70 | 1.8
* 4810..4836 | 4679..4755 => 21.8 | 0.60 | 2.8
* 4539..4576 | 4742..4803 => 0.8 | 2.80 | 2.5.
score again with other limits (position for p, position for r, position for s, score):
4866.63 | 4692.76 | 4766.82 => 34.1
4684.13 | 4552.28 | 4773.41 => 34.8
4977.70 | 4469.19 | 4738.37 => 34.7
